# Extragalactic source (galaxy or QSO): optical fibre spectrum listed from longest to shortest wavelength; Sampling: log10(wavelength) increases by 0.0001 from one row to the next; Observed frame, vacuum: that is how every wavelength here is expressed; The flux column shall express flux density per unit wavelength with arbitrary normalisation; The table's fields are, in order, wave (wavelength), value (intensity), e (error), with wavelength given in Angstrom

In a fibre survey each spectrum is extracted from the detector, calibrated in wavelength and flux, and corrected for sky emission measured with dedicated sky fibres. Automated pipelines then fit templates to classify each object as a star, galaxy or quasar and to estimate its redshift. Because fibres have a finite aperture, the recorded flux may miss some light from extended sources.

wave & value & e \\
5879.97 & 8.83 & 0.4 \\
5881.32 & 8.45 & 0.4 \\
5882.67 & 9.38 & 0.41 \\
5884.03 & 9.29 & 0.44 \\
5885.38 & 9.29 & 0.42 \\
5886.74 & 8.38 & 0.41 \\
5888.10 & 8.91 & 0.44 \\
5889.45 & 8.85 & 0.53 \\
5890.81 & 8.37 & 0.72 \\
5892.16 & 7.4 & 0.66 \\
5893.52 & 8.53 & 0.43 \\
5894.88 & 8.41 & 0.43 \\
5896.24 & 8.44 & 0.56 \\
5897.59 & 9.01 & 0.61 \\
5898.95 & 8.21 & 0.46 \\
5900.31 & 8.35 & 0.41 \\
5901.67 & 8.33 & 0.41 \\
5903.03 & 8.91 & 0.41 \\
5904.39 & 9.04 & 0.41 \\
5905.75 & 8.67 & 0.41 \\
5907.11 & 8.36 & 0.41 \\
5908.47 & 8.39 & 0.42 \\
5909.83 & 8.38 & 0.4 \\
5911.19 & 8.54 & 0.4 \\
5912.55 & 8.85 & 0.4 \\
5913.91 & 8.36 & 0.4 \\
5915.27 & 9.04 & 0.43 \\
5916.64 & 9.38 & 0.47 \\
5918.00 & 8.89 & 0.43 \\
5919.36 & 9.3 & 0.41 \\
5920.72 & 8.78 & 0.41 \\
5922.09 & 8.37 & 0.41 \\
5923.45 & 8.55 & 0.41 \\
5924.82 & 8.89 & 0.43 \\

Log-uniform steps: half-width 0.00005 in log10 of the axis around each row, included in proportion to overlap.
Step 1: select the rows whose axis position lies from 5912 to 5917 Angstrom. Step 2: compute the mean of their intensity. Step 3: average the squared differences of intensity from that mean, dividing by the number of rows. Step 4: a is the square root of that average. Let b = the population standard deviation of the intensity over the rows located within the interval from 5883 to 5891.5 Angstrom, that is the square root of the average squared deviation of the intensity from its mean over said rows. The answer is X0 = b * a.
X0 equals 0.14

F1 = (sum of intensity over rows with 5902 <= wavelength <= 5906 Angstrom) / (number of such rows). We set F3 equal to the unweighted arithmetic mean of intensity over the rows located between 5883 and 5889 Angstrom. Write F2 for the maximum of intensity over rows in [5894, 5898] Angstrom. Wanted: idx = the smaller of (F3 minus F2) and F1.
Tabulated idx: -0.04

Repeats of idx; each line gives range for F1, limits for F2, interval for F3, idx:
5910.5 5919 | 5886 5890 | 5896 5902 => -0.44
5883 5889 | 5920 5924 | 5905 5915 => -0.27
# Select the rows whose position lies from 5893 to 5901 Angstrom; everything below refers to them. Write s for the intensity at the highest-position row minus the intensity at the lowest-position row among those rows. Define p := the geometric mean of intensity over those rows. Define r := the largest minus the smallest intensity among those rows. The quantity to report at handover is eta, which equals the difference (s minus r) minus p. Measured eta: -9.5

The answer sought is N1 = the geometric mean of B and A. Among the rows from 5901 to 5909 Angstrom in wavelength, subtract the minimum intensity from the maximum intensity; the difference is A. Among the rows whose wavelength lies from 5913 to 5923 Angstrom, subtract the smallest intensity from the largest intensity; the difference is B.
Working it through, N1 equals 0.85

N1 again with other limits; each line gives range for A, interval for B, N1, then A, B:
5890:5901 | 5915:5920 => 0.89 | 1.61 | 0.49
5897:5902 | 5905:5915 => 0.63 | 0.80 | 0.49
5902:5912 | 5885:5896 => 1.13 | 0.68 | 1.89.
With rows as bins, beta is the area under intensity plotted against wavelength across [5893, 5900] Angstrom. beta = 60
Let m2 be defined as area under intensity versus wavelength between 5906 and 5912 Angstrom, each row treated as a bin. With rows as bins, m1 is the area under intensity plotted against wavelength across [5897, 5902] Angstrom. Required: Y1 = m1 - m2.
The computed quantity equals -8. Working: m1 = 42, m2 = 51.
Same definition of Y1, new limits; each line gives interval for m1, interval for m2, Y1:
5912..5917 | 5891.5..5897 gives -1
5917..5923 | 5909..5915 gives 2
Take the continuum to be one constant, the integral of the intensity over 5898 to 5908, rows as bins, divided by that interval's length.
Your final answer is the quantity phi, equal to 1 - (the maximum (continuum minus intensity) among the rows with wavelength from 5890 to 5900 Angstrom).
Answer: -0.16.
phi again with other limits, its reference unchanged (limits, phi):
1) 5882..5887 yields 0.82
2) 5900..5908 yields 0.77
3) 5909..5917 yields 0.80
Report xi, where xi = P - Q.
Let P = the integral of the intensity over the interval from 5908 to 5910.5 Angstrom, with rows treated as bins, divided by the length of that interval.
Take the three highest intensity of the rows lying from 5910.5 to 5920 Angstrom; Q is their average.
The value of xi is -0.9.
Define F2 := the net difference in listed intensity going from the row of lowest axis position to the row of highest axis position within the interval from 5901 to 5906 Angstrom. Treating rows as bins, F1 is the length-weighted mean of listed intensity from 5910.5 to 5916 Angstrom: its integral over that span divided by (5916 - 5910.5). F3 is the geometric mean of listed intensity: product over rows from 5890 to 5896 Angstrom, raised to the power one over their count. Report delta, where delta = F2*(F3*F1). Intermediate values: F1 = 8.70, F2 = 0.34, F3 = 8.16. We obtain 24.1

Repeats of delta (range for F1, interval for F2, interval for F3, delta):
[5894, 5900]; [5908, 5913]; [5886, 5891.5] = 33.7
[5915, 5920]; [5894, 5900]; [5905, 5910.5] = -15.5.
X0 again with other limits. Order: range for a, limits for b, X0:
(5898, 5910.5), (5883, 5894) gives 0.16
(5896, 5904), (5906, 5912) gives 0.02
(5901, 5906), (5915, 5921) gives 0.06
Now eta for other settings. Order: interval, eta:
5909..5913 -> -8.6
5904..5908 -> -10.0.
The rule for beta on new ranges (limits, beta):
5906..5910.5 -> 38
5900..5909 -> 77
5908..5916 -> 69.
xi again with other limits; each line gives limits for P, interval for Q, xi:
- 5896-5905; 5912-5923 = -0.6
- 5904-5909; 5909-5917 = -0.5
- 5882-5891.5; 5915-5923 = -0.3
